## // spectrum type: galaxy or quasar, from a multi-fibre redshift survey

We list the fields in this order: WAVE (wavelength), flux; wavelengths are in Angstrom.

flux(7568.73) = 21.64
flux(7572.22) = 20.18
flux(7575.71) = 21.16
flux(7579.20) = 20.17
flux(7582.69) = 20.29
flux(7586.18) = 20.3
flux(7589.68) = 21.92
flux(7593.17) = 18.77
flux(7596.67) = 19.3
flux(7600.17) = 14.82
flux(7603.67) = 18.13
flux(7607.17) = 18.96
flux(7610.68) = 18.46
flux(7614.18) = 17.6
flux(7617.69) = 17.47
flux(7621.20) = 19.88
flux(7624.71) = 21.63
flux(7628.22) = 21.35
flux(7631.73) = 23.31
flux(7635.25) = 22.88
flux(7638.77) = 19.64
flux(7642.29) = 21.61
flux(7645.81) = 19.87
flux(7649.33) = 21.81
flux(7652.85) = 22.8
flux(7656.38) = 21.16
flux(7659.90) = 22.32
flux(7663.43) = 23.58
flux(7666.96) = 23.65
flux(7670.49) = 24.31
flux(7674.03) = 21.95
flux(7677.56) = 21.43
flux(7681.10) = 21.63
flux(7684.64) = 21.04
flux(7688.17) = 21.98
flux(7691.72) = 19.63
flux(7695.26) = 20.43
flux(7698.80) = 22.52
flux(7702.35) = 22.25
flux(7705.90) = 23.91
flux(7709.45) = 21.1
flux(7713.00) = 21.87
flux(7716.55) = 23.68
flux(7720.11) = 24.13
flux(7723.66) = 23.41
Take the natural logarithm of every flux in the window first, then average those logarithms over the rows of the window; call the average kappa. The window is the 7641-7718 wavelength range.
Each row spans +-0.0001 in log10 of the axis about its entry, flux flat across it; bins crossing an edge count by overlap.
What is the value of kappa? 3.09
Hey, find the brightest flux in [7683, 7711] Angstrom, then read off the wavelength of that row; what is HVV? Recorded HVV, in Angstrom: 7705.90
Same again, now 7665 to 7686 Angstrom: 7670.49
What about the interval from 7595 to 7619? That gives 7596.67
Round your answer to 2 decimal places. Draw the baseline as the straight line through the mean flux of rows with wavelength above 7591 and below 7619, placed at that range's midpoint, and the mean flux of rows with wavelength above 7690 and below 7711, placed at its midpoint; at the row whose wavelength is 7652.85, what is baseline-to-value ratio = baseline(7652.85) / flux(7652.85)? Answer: 0.87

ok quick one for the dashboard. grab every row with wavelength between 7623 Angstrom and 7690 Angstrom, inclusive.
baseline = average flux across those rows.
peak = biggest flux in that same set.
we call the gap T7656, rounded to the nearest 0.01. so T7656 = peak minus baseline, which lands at 2.31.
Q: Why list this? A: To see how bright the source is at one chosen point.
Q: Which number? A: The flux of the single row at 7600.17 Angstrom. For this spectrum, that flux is 14.82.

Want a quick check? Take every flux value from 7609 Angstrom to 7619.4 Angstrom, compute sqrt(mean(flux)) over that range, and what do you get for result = 4.22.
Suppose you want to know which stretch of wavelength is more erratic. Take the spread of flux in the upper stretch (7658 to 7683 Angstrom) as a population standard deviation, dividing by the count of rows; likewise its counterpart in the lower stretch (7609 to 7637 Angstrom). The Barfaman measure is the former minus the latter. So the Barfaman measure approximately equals -1.1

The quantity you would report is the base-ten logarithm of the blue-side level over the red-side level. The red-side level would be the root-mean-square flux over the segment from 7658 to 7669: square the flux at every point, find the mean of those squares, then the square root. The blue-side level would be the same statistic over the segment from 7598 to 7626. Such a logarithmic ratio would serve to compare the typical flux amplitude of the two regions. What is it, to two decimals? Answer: -0.10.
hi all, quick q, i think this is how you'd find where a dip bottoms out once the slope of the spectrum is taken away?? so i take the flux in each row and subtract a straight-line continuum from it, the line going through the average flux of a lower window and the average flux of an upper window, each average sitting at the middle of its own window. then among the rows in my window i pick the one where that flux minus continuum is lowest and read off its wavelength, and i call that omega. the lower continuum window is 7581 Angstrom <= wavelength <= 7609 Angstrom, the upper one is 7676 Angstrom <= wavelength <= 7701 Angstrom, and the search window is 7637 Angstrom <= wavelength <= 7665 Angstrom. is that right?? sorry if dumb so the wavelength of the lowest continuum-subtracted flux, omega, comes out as 7638.77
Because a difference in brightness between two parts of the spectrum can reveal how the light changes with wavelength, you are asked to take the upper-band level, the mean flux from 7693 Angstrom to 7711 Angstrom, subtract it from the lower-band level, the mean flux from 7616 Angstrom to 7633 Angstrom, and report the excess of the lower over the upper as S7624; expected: -1.3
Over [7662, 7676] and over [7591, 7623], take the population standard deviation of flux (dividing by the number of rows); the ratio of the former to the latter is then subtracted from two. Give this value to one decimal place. 1.4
